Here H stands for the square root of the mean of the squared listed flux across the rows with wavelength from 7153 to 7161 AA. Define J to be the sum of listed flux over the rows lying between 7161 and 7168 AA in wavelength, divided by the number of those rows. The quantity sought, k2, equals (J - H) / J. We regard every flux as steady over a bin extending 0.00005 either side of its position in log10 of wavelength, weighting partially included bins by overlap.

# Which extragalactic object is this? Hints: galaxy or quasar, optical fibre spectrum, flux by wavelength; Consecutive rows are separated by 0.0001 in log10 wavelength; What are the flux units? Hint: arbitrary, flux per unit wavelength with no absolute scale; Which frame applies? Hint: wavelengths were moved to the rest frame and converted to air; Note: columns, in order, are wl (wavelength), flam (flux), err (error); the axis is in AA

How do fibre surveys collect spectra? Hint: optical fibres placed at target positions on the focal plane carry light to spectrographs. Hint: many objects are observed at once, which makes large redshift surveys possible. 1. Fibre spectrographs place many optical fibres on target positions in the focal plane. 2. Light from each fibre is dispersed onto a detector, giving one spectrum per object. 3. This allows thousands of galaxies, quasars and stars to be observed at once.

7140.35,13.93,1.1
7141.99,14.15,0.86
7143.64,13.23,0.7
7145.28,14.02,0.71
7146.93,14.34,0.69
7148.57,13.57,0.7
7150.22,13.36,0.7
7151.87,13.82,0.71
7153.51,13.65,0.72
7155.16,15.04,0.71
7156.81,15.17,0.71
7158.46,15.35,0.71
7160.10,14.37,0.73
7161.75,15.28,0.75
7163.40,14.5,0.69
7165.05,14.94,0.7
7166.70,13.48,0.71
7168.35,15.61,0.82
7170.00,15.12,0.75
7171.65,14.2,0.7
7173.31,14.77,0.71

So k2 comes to -0.01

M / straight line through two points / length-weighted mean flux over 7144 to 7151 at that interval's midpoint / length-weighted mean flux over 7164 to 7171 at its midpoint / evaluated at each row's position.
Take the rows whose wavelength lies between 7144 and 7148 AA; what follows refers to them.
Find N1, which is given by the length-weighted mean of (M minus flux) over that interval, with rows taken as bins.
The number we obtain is -0.32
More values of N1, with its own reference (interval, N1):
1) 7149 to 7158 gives -0.14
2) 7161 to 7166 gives -0.29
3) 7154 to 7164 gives -0.57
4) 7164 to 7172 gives 0.10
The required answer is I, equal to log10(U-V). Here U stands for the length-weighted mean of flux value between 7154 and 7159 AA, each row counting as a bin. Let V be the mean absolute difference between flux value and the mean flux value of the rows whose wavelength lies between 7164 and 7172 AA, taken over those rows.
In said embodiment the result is 1.158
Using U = 15.1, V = 0.66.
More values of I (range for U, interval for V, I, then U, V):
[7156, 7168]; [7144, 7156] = 1.157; 14.8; 0.42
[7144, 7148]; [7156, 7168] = 1.131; 14.1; 0.52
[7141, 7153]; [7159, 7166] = 1.129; 13.8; 0.34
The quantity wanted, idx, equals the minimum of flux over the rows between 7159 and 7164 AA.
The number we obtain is 14.37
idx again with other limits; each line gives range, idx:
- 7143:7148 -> 13.23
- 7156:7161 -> 14.37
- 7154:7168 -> 13.48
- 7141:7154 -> 13.23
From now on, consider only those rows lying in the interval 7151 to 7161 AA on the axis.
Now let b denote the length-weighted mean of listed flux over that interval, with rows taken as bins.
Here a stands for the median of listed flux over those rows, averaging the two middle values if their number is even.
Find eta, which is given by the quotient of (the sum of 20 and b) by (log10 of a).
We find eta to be 29.6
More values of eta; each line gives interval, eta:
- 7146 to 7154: 29.7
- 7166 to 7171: 29.5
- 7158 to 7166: 29.7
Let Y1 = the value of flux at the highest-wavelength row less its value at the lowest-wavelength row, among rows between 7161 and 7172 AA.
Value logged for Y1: -1.1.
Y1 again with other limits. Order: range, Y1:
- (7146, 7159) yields 1.0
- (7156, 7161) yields -0.8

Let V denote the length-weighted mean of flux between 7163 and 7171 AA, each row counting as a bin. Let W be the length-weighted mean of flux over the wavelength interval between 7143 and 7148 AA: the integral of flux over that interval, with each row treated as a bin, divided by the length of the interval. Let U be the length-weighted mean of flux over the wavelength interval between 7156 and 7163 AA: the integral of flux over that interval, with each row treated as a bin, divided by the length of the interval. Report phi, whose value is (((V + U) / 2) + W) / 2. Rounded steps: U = 15.0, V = 14.73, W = 13.9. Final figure 14.4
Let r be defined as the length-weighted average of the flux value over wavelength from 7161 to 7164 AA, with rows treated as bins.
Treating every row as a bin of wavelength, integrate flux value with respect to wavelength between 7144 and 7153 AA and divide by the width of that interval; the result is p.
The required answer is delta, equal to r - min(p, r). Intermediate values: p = 13.8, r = 14.9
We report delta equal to 1.1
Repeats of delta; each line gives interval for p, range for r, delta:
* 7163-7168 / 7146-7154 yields 0.0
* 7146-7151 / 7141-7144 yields 0.0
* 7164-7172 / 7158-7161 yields 0.2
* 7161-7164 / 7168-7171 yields 0.4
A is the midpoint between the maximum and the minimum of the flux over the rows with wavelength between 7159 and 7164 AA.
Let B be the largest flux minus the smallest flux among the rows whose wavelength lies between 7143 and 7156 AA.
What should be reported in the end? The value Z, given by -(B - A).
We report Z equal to 13.0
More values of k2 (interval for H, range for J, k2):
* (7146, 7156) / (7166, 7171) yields 0.05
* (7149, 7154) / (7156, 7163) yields 0.10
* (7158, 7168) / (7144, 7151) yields -0.06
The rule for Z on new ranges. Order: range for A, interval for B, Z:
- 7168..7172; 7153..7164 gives 13.2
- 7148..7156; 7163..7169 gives 12.1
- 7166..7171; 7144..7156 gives 12.9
